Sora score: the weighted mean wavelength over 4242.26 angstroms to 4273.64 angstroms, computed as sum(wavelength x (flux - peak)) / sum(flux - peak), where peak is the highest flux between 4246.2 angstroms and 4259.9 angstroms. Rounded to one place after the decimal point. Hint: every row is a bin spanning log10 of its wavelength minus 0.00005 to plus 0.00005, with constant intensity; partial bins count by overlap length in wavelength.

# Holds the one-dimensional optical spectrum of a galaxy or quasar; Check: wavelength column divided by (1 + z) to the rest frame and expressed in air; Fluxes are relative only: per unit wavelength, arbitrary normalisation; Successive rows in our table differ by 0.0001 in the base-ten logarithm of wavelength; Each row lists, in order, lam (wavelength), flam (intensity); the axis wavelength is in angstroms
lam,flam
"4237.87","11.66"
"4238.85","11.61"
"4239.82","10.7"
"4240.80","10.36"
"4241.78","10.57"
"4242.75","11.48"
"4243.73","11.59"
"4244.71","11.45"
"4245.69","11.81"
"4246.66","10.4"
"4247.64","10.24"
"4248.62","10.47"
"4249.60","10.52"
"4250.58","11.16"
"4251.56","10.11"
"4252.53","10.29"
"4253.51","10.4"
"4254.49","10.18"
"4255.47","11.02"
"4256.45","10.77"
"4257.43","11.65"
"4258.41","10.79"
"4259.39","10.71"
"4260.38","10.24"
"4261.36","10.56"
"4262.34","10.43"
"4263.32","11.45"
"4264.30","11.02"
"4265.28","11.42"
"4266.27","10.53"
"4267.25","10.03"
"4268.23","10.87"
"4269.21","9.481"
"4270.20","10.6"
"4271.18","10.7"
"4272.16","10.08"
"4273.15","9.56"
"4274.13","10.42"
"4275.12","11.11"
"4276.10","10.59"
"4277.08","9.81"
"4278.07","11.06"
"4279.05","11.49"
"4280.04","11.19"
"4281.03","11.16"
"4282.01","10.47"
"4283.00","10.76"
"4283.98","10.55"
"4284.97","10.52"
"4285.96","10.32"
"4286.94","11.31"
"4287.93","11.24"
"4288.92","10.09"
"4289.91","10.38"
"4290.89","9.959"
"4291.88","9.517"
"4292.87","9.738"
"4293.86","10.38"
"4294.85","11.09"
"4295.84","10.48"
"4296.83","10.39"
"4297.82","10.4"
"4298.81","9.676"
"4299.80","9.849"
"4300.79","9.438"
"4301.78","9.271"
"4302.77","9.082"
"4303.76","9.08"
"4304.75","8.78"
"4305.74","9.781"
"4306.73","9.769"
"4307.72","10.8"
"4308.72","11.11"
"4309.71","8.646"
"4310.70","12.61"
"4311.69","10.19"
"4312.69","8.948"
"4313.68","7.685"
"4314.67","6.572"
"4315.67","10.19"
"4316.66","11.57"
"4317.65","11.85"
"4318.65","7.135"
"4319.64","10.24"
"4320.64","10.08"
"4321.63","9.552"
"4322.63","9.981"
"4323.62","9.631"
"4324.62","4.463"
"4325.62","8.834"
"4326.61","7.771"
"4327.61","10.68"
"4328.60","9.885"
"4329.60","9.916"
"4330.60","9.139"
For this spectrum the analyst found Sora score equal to 4260.2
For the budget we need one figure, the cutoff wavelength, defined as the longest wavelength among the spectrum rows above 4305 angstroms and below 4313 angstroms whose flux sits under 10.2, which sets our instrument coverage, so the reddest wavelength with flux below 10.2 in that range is 4312.69 angstroms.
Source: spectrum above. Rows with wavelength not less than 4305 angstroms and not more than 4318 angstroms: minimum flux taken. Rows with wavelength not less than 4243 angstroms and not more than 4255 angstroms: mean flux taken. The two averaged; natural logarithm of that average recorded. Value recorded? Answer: 2.16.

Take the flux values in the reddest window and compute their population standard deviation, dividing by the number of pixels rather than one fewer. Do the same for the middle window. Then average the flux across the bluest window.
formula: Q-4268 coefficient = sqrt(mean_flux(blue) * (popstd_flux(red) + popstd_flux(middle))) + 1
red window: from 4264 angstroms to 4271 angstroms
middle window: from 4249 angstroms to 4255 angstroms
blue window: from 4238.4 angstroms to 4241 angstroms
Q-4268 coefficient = 4.2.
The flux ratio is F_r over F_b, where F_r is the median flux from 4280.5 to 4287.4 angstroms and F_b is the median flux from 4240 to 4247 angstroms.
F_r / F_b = 0.92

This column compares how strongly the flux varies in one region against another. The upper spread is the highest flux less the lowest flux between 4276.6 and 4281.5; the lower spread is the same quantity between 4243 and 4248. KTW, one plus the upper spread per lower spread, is 2.1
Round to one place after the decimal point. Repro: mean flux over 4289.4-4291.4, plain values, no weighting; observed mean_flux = 10.2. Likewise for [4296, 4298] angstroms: 10.4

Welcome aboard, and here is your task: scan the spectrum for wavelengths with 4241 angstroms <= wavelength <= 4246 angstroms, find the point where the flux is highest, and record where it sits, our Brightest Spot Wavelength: 4245.69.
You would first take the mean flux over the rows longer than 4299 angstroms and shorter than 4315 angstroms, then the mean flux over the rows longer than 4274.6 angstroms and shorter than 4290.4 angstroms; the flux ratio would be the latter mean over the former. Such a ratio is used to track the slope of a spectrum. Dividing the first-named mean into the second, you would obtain 1.13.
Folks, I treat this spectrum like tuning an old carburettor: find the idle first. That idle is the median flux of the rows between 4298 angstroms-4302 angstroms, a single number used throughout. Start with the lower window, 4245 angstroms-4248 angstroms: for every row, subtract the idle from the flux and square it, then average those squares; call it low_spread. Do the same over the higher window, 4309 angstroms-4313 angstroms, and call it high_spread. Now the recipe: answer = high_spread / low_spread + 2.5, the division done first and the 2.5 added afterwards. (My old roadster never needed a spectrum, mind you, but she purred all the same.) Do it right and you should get 3.8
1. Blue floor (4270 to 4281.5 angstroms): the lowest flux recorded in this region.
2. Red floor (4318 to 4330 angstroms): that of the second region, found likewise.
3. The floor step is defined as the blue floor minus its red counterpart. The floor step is 5.1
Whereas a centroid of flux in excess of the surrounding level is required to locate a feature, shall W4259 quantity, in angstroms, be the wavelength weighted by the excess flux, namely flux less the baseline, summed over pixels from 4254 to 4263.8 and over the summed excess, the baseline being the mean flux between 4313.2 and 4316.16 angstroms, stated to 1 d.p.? 4258.9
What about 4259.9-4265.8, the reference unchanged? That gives 4263.1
